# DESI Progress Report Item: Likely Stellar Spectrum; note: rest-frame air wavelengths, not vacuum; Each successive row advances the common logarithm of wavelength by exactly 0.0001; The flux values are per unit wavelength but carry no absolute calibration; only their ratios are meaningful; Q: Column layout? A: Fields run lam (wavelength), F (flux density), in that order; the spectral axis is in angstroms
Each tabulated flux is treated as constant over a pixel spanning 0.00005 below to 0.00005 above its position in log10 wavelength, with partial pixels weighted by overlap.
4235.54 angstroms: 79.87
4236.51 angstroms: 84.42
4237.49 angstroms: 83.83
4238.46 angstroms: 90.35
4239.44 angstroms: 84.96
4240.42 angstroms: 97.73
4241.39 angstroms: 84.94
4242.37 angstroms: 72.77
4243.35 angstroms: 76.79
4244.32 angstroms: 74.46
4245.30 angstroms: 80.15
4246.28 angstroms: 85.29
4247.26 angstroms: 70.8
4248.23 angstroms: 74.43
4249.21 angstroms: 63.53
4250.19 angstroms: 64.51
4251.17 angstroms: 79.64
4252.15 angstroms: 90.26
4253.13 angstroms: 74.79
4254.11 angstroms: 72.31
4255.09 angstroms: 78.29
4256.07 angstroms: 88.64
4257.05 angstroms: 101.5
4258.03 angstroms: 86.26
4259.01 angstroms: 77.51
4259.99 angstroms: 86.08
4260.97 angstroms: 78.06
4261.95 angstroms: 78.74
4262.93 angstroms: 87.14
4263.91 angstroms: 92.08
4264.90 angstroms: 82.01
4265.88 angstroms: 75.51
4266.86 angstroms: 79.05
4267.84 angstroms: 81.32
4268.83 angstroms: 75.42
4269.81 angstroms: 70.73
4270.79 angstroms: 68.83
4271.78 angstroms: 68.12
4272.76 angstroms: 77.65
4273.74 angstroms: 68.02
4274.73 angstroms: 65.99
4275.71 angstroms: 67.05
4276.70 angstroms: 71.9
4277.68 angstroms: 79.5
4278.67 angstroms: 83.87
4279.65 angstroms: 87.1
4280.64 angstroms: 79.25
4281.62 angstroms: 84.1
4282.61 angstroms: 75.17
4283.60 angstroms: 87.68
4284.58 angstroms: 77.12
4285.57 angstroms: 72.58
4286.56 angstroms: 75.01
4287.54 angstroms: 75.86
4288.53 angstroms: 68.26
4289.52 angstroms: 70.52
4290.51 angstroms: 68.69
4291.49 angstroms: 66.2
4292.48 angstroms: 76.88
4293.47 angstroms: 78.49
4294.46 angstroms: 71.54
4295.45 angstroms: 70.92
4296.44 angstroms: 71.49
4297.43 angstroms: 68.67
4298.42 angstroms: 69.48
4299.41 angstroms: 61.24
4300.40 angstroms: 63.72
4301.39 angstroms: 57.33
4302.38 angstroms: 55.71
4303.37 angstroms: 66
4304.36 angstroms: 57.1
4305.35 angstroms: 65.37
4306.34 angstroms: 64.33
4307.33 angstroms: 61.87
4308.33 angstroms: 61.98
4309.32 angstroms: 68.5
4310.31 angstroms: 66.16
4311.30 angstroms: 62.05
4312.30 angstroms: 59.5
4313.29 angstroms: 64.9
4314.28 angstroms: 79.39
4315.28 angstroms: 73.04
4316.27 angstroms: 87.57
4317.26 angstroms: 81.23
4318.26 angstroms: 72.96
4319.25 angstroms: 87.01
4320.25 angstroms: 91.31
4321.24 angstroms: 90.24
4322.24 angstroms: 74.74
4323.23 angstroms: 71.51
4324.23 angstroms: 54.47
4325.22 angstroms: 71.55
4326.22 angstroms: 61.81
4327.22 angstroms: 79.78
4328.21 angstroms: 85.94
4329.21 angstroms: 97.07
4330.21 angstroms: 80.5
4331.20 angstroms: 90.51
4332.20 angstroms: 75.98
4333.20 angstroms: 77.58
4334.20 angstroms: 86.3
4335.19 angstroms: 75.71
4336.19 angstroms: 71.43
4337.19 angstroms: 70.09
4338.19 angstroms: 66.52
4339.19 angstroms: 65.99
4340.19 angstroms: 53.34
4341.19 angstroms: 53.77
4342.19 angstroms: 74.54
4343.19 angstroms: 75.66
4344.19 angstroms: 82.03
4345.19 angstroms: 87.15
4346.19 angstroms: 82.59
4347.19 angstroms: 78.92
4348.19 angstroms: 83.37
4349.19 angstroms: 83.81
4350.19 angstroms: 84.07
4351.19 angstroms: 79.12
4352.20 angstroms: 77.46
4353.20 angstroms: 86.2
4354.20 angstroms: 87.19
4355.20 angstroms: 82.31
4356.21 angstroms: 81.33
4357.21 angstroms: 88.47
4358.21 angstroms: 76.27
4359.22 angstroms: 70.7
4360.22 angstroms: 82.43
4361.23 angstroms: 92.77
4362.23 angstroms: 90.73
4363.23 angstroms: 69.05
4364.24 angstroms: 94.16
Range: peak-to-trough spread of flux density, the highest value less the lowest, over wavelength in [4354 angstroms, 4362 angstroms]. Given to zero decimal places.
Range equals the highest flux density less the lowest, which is 22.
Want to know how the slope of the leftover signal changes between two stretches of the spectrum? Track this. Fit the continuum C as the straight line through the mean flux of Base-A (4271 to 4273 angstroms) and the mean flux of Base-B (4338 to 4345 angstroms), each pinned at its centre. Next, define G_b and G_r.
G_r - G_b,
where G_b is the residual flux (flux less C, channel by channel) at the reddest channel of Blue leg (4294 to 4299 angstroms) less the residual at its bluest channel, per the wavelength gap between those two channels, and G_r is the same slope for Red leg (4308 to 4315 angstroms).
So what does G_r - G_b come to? 3.4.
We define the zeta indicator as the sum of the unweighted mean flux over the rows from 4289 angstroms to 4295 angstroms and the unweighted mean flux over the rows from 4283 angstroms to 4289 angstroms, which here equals 148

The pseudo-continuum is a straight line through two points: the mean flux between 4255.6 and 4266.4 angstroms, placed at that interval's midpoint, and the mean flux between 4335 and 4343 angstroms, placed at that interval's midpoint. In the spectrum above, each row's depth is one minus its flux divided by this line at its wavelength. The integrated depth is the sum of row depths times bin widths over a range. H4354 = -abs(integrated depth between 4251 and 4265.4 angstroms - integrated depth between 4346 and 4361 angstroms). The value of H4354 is -4.8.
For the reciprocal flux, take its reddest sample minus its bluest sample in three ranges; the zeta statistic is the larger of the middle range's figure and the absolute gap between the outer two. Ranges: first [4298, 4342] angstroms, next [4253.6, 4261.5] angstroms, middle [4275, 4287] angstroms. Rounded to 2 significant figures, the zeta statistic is 0.0052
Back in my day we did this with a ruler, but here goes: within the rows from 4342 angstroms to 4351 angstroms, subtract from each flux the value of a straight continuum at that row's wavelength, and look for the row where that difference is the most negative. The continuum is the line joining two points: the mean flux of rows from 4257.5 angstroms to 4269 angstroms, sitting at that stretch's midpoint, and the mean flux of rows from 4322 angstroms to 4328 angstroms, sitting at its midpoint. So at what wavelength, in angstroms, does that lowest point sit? 4342.19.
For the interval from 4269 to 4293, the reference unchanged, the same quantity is 4274.73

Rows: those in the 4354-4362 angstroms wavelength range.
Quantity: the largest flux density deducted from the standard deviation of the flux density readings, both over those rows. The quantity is -86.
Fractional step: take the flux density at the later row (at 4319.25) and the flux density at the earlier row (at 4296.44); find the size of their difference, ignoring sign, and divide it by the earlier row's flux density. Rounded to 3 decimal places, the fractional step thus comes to 0.217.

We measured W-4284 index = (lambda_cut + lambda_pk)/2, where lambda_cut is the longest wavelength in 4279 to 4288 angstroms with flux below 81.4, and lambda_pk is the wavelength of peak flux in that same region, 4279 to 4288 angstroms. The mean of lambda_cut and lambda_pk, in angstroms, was 4285.6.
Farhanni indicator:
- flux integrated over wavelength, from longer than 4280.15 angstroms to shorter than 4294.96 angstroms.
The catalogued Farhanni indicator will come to 1113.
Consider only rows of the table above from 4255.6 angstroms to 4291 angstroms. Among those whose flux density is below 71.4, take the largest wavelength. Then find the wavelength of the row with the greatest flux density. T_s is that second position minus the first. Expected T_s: -33.5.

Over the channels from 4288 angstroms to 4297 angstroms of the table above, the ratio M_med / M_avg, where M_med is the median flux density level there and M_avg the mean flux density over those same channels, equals 0.99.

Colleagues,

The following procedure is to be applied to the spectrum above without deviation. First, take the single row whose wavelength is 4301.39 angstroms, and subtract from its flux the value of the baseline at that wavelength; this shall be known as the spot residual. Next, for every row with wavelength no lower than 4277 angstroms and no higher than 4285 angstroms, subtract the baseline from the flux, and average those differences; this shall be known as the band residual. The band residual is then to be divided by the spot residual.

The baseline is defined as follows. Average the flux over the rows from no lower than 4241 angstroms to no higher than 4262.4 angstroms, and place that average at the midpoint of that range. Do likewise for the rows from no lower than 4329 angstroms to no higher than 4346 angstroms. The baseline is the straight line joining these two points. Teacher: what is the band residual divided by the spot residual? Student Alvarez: -0.2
